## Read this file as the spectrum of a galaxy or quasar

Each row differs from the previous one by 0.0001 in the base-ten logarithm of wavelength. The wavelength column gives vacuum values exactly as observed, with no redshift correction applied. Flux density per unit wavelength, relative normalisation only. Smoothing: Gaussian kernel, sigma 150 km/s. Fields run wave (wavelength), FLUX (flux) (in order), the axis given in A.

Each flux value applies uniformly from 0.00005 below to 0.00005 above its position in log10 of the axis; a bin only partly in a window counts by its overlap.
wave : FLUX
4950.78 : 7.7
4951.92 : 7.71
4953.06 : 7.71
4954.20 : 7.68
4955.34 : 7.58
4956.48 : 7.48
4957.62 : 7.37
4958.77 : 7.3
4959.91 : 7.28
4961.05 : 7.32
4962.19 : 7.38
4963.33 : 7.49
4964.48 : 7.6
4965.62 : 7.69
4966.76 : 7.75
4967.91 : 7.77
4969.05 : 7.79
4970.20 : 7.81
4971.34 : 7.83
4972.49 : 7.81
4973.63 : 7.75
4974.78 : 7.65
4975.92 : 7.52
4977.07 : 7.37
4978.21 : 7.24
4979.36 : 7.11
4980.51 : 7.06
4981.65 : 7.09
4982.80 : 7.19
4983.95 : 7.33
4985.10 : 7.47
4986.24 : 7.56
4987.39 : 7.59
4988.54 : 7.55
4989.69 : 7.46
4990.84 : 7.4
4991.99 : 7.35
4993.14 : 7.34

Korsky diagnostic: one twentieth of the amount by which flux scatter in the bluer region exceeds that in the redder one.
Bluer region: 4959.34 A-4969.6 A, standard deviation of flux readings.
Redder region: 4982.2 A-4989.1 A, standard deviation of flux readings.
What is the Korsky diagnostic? 0.002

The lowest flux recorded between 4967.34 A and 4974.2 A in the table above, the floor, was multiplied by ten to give 77.5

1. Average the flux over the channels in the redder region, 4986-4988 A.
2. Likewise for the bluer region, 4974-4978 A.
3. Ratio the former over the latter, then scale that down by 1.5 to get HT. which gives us 0.672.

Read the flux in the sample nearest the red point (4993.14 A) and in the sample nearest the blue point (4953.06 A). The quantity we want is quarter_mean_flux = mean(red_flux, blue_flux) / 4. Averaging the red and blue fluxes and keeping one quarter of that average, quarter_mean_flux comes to 1.88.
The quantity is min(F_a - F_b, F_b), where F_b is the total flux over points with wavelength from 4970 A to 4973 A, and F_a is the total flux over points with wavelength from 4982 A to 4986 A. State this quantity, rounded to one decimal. -1.5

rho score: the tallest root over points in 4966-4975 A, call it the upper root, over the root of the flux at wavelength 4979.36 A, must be 1.05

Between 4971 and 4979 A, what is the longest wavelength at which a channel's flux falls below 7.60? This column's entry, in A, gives 4978.21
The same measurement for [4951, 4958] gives 4957.62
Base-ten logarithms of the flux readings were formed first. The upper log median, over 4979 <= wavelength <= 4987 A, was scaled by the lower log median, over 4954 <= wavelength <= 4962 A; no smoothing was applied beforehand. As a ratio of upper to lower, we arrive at 0.988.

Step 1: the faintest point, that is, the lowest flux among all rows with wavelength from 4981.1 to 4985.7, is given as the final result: 7.09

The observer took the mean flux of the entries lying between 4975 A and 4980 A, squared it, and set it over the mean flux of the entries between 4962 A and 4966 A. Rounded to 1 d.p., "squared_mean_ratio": 7.1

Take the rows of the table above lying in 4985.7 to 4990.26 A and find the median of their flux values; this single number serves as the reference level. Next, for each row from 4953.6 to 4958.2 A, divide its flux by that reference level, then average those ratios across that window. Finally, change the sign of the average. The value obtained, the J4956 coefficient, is -0.996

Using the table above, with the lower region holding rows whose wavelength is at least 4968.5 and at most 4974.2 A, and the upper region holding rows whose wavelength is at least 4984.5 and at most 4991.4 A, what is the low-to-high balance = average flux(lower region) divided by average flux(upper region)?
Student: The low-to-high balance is 1.04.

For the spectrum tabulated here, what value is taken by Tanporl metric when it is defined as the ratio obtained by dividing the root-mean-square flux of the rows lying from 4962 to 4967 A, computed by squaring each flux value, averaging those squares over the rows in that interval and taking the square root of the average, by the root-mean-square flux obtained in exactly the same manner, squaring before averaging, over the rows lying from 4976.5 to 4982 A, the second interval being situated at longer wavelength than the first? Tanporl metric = 1.06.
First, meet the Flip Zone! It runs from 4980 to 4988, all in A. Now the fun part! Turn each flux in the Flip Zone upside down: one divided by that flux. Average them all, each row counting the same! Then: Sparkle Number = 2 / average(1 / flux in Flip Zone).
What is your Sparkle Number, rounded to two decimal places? 14.64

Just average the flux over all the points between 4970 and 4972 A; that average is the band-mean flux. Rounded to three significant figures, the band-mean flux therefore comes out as 7.82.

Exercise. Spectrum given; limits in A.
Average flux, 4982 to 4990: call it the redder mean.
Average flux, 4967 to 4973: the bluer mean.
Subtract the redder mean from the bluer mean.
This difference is 0.35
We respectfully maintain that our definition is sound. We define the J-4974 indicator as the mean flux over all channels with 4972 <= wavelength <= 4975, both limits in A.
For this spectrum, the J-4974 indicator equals 7.7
